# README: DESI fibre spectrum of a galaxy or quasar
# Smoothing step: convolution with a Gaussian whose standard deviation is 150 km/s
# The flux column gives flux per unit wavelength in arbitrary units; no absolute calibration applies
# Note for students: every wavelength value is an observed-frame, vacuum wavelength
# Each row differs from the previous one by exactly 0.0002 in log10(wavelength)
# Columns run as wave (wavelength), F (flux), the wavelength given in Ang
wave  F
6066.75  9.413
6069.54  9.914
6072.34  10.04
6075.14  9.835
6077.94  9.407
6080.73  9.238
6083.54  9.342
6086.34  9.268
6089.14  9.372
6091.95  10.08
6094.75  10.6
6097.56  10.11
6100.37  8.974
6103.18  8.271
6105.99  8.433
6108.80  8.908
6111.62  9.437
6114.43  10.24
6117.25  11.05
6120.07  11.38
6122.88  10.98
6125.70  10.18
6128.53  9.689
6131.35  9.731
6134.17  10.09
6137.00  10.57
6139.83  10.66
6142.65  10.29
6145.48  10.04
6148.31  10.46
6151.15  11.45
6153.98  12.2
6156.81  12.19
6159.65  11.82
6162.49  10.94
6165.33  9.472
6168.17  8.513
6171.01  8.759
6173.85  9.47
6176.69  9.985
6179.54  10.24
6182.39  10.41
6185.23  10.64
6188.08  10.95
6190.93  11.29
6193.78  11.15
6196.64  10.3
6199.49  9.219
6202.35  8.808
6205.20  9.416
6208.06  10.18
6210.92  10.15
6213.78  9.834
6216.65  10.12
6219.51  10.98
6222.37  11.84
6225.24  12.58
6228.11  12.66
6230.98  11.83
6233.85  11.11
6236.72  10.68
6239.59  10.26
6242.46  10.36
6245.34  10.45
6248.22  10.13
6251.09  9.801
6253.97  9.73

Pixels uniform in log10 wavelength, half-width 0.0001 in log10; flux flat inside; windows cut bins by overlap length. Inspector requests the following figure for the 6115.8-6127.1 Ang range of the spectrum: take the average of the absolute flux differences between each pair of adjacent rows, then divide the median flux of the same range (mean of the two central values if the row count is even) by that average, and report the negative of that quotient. -22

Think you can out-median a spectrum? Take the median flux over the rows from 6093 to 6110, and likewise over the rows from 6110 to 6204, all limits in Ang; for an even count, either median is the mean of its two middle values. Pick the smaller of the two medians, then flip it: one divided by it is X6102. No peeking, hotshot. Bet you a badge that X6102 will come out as 0.112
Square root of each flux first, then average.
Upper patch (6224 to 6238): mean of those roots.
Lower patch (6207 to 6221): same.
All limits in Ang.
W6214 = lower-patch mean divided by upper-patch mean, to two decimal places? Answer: 0.93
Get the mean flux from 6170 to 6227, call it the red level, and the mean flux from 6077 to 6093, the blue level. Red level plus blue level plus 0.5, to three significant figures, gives 20.3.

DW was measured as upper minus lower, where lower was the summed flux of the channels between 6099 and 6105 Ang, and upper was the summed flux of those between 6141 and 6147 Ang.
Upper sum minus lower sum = 3.1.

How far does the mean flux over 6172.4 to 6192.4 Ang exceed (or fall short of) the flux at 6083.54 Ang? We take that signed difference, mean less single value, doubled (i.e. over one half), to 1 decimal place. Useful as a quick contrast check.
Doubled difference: 2.2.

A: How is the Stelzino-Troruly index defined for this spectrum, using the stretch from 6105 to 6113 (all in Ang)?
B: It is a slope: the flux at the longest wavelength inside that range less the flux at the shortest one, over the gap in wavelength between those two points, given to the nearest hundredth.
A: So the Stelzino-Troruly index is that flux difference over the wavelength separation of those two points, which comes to 0.18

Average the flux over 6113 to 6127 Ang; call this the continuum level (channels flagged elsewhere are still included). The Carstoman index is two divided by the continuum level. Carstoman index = 0.186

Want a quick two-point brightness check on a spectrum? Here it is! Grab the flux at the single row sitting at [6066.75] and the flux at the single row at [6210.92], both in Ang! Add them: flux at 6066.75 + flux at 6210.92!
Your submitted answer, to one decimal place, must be 19.6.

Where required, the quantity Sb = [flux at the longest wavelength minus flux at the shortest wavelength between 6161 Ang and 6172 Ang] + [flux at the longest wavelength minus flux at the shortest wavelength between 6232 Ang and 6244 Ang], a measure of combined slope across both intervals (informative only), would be -2.9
